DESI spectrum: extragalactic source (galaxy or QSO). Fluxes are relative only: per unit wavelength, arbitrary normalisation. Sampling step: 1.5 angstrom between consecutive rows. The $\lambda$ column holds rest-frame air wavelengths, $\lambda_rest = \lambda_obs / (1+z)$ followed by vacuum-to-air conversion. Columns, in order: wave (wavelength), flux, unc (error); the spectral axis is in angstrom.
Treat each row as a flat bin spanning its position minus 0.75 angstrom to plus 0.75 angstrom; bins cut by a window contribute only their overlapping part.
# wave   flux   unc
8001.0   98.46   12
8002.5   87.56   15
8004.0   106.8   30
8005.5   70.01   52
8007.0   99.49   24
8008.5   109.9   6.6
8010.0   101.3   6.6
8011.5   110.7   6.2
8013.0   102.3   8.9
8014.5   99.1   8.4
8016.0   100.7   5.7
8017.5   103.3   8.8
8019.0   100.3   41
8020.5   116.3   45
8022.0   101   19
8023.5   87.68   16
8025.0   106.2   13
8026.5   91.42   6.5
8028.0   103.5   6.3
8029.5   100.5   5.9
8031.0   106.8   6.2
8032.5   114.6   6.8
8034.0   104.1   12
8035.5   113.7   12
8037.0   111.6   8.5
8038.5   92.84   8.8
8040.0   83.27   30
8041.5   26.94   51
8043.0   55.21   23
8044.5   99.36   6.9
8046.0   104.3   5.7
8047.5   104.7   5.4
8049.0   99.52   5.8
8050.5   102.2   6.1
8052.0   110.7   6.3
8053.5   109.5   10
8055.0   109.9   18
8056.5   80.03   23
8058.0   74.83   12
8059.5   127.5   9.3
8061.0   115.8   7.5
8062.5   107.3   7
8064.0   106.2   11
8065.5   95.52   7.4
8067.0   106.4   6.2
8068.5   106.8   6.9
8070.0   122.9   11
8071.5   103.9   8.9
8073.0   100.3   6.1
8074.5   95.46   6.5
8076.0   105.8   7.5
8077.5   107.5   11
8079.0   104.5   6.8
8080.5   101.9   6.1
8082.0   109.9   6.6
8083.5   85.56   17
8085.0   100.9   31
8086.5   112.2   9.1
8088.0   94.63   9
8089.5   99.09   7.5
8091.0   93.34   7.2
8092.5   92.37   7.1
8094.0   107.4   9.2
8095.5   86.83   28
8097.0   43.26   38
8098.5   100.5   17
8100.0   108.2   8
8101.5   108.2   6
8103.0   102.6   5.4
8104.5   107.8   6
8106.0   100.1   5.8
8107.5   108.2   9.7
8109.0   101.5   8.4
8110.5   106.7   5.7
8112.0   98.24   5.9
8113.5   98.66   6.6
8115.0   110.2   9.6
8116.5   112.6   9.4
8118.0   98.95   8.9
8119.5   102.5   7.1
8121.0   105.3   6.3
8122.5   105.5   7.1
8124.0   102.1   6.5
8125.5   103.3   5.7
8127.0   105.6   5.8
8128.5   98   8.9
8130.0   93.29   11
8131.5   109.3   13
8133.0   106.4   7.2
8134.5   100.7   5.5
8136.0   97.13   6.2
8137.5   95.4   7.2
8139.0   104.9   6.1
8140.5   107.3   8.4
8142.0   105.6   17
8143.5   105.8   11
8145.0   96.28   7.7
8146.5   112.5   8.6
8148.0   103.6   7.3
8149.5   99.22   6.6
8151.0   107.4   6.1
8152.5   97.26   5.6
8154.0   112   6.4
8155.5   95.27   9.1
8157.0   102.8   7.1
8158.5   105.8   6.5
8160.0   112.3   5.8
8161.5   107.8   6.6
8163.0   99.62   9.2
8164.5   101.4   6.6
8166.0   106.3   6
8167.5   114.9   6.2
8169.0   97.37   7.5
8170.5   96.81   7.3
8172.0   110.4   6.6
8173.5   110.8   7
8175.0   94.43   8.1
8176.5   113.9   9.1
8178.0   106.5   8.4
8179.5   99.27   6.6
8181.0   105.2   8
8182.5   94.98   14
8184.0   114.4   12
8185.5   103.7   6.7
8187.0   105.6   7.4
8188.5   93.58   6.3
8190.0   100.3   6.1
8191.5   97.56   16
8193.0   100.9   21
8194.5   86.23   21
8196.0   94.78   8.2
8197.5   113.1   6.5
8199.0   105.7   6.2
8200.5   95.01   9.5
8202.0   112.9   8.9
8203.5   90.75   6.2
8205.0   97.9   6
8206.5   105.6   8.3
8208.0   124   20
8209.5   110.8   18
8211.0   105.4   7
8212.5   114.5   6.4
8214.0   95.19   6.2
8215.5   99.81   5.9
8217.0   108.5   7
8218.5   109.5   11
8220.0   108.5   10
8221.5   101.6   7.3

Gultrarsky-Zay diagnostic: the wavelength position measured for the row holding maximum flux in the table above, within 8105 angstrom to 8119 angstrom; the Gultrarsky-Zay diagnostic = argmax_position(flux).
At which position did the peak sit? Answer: 8116.5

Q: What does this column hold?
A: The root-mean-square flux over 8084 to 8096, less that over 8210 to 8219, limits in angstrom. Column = -7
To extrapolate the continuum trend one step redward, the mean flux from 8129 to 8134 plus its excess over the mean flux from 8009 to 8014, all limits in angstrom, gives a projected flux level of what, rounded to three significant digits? 101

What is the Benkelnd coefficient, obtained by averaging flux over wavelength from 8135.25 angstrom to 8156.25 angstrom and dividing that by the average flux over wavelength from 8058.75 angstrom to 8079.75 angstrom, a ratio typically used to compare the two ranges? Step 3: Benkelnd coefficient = 0.96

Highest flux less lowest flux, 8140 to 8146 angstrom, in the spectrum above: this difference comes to 11.0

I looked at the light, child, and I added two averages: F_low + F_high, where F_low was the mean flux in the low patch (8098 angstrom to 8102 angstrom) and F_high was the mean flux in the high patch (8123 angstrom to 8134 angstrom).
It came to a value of 208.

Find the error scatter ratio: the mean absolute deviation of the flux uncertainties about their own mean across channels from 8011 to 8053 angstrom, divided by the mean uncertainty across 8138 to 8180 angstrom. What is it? 1.2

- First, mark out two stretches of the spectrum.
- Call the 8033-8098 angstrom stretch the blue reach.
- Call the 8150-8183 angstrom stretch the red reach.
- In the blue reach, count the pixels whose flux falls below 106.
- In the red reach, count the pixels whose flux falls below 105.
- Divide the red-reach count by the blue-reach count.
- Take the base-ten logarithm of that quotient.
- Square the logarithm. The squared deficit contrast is 0.19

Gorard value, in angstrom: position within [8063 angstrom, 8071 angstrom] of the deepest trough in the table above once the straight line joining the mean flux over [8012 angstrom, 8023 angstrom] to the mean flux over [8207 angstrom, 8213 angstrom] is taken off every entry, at 8065.5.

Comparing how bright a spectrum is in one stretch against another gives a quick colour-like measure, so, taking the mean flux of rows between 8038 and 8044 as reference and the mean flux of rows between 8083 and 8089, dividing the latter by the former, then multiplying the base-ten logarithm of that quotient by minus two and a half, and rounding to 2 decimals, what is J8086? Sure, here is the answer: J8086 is -0.46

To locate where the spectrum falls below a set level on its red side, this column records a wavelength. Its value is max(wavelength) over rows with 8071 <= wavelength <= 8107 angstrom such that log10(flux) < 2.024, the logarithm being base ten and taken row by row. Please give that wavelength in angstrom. 8106.0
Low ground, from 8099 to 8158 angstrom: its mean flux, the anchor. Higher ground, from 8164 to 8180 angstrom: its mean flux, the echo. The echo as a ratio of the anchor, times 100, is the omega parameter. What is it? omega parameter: 101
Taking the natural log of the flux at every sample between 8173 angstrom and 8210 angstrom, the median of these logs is 4.64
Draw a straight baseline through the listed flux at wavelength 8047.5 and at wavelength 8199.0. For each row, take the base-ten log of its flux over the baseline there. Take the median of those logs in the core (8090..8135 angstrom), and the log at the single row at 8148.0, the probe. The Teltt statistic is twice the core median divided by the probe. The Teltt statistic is 2.9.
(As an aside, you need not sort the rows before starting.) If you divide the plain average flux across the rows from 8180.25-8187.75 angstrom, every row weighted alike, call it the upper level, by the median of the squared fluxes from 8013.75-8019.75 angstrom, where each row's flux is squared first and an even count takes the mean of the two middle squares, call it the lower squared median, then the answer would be 0.0104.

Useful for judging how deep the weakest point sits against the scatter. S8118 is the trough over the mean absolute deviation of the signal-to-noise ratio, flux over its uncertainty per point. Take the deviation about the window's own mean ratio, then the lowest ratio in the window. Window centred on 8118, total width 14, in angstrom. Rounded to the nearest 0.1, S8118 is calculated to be 6.2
